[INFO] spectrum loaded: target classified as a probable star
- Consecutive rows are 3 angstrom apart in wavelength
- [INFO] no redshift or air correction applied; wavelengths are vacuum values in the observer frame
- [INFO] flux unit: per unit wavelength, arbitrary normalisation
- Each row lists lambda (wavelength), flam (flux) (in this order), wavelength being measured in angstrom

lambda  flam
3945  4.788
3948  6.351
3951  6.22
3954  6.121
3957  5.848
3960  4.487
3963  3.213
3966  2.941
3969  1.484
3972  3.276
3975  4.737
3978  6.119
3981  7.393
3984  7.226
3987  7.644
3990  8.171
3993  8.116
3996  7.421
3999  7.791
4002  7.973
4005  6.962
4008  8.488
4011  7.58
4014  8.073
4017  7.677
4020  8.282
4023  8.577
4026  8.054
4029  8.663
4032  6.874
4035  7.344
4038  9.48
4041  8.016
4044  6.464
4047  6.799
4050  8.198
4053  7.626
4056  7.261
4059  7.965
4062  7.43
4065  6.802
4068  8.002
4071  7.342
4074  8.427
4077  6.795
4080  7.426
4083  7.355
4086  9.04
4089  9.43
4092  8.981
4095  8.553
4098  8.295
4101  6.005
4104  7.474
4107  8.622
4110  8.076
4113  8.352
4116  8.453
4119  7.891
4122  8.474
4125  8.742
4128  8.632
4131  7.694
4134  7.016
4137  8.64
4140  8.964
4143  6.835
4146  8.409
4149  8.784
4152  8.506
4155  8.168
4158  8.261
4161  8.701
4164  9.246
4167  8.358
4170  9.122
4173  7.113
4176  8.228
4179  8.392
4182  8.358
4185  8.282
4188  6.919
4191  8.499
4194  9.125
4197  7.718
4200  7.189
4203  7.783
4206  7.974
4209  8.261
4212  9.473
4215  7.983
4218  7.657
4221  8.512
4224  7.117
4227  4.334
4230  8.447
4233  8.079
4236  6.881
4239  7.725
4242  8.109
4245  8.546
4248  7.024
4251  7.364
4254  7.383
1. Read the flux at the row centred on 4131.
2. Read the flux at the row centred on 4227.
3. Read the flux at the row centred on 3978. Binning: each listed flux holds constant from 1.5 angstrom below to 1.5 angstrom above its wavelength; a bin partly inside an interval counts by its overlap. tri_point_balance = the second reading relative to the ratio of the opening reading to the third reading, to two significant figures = 3.4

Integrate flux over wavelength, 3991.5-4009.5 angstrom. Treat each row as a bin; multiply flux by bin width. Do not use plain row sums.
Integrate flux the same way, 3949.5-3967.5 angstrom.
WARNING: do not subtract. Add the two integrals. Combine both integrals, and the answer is 227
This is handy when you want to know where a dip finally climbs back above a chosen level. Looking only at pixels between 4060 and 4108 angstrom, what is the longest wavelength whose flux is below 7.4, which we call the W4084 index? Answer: 4101 angstrom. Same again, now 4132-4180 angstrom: 4173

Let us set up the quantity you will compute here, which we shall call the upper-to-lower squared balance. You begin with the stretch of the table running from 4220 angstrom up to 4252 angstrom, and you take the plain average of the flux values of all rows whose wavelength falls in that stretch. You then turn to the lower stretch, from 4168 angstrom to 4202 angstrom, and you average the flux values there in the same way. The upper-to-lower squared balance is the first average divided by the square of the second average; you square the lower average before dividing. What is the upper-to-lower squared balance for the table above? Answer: 0.114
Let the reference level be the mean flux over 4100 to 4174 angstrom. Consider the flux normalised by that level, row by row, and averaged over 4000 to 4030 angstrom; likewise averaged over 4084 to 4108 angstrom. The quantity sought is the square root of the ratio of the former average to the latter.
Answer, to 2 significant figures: 0.98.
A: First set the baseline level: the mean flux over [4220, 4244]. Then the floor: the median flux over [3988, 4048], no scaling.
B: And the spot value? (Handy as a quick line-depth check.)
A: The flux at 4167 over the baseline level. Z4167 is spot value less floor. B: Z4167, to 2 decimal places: -6.87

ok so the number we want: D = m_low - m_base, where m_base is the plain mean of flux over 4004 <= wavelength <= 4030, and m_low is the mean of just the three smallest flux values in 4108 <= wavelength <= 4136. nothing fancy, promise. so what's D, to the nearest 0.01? -0.51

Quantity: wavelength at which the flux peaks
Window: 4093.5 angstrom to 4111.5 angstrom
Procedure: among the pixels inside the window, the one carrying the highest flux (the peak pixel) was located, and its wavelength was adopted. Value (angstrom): 4107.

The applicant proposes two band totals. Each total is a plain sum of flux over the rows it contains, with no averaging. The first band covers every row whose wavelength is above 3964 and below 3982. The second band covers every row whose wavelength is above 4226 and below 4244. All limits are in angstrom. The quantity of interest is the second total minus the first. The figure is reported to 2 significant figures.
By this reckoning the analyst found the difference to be 18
